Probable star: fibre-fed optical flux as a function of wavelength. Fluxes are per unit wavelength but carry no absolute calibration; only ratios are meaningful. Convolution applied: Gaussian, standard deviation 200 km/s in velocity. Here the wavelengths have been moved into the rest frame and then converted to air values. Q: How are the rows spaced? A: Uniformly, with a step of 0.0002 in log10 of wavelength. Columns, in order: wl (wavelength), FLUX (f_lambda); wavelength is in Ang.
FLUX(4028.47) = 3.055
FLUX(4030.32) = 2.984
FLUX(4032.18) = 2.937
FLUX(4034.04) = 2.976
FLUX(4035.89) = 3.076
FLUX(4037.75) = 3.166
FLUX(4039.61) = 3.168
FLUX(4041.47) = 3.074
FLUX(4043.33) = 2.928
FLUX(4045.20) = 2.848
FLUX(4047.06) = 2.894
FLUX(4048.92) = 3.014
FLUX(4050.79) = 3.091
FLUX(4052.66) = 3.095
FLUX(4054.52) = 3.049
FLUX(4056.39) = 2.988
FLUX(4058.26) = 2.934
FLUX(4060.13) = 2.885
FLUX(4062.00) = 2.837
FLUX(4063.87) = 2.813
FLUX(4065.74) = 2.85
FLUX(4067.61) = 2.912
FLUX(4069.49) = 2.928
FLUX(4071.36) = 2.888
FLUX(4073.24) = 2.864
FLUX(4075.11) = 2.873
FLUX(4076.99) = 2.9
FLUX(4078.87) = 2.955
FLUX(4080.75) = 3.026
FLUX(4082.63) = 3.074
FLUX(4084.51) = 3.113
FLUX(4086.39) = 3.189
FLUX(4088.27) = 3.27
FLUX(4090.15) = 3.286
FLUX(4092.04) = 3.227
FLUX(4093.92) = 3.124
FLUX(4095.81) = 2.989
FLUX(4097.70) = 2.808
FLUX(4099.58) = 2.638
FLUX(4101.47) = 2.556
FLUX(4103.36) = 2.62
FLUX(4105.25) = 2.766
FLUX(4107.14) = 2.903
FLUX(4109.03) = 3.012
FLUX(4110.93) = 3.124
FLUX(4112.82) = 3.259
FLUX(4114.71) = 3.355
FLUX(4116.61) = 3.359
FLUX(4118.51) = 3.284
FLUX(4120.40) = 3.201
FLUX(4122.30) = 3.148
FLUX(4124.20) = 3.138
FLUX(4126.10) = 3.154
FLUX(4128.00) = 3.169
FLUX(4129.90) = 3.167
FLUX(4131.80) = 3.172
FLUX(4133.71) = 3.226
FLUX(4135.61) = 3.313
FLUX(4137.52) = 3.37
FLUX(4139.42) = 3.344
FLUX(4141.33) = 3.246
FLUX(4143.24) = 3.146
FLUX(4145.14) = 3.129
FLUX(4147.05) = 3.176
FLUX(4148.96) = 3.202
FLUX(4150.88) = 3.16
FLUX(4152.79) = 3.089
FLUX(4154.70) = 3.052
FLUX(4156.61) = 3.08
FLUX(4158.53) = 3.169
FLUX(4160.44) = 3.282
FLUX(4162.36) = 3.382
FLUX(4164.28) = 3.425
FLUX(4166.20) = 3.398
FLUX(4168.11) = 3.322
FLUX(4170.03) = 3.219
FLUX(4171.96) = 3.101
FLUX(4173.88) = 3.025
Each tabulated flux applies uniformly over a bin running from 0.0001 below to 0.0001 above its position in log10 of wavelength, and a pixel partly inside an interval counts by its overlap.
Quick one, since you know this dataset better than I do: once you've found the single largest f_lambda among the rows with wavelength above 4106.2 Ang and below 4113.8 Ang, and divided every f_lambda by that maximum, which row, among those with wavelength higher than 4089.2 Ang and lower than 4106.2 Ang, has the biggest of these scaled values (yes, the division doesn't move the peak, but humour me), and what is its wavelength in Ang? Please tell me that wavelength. 4090.15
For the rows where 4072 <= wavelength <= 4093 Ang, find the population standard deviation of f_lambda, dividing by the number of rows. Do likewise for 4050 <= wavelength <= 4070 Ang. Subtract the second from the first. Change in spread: 0.056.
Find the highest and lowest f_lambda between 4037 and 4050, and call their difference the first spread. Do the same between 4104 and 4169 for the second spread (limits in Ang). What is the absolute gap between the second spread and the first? 0.34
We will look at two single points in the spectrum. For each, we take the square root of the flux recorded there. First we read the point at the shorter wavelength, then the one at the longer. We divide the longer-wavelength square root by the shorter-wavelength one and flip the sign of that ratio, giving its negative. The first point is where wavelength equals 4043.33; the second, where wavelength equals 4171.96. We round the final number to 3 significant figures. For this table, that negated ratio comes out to -1.03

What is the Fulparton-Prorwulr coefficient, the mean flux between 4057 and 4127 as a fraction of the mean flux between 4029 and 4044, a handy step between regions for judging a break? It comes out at 0.99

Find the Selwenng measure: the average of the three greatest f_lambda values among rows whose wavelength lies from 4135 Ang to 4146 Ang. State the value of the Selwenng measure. 3.34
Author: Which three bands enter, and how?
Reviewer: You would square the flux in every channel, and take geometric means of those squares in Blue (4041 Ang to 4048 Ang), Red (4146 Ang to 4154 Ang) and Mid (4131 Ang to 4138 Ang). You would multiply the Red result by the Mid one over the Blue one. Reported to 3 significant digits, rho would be 12.4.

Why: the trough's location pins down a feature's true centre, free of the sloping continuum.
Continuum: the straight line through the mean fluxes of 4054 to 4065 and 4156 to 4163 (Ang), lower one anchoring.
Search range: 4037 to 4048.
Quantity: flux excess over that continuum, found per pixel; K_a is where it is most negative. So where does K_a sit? 4045.20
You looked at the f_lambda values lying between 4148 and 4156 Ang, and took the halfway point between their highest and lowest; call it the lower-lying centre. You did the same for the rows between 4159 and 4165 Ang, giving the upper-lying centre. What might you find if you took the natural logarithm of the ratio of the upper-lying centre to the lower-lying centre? 0.070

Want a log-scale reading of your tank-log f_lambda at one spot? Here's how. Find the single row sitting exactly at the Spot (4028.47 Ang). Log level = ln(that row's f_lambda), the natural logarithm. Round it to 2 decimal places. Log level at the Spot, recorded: 1.12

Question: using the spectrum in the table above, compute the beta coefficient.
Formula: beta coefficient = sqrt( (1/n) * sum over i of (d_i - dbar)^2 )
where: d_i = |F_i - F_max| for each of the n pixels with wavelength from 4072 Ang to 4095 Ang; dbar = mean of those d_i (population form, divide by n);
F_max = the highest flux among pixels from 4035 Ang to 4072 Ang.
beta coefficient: 0.10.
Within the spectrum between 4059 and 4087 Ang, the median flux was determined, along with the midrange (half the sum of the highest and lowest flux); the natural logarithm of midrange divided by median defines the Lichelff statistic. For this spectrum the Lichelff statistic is 0.034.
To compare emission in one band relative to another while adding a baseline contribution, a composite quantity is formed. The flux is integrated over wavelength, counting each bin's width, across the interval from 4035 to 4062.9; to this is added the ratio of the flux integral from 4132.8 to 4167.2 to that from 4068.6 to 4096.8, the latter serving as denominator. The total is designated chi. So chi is 85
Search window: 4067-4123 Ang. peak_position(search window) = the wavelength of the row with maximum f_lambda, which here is 4116.61 Ang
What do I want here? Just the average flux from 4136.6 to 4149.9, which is 3.2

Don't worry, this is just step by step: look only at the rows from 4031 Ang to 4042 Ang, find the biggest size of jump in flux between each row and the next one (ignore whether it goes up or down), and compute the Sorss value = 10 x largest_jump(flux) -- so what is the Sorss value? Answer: 1.0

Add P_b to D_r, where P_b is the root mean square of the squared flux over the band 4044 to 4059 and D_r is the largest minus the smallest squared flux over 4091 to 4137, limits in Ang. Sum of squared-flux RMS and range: 13.7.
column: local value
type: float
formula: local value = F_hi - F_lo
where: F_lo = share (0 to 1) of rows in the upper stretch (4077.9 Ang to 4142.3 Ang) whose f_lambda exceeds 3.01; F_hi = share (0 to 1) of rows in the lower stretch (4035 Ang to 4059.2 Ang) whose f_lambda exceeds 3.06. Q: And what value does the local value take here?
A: -0.30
